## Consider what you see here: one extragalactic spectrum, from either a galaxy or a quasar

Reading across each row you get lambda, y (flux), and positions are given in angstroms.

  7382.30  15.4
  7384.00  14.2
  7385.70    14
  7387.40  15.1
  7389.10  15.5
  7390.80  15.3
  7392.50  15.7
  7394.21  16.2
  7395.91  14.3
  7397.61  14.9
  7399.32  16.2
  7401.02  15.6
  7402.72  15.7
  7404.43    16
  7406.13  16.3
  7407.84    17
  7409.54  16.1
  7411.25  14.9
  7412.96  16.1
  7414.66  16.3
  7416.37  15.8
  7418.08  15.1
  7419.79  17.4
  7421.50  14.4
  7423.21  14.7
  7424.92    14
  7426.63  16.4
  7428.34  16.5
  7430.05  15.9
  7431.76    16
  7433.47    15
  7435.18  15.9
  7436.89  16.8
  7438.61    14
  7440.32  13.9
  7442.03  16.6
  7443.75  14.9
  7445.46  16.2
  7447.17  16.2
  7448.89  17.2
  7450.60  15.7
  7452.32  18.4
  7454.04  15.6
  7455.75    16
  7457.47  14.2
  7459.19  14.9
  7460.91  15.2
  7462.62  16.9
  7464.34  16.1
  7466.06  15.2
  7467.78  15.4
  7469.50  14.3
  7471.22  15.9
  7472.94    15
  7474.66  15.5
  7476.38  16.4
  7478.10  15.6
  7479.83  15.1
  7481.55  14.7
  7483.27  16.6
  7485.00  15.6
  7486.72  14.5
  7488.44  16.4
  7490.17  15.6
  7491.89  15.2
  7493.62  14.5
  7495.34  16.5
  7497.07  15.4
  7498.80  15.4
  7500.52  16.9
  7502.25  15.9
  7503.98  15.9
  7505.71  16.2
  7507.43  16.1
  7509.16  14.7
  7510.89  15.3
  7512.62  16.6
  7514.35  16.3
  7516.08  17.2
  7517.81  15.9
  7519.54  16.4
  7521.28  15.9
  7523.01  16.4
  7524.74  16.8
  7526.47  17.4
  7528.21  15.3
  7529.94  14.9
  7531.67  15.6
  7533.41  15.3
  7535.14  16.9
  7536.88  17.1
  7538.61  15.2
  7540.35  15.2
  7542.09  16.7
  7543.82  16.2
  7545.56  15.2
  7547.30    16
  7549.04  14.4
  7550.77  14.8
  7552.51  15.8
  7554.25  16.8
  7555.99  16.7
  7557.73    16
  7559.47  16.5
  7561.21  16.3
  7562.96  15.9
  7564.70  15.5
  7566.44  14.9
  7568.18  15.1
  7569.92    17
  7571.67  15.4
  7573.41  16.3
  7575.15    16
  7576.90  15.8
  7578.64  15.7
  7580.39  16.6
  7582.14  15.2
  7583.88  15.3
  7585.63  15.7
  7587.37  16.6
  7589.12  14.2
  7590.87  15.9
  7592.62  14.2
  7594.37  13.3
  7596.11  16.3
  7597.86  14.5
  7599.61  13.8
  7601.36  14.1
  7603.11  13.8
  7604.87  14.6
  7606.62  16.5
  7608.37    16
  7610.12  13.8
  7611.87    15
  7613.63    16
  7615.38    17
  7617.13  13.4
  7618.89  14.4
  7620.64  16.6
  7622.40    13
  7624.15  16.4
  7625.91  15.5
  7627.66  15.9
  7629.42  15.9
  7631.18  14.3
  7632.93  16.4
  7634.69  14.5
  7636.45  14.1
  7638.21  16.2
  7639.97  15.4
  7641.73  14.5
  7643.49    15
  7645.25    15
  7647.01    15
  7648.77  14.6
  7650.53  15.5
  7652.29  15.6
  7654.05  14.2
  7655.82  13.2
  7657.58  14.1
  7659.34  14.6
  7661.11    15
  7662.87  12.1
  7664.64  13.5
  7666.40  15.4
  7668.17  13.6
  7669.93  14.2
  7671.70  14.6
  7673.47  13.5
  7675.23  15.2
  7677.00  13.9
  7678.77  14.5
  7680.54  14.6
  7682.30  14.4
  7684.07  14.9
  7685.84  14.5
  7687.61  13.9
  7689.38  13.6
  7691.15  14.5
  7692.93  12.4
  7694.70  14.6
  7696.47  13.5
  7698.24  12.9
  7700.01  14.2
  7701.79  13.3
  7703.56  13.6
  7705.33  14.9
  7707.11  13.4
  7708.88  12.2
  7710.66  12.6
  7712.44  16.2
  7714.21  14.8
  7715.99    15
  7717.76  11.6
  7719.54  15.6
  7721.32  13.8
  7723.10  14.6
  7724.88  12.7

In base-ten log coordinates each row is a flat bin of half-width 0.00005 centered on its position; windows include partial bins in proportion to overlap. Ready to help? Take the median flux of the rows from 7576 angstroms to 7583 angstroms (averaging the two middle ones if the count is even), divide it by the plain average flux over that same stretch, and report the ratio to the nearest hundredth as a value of 1.00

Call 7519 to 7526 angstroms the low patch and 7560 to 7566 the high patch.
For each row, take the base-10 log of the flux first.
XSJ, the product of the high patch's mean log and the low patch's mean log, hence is 1.46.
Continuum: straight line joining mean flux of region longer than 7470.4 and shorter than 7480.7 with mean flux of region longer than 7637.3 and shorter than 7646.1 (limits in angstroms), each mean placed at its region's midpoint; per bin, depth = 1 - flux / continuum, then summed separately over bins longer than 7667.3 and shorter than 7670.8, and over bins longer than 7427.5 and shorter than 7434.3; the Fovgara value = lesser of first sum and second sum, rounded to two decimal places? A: -0.04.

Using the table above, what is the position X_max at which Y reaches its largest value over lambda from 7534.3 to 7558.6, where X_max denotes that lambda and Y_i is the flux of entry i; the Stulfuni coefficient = 7536.88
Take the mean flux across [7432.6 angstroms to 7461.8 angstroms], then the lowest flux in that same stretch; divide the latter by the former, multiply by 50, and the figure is 44.3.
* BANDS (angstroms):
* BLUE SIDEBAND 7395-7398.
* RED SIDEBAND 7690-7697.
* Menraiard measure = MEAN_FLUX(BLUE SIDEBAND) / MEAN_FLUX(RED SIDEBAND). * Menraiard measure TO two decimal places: 1.06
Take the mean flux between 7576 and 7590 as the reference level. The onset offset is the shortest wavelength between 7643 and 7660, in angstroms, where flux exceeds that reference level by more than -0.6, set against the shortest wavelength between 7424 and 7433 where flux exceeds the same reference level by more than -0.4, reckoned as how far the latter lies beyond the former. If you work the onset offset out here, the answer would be -223.9 angstroms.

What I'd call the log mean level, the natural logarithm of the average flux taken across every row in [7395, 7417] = 2.76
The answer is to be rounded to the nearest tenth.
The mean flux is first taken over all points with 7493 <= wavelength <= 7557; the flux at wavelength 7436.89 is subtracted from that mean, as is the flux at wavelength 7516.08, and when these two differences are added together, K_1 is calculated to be -2.1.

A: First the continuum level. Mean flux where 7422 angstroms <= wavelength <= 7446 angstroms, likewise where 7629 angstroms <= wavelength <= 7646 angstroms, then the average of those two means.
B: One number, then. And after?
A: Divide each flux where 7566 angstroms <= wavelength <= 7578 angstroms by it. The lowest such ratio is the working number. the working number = 0.97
